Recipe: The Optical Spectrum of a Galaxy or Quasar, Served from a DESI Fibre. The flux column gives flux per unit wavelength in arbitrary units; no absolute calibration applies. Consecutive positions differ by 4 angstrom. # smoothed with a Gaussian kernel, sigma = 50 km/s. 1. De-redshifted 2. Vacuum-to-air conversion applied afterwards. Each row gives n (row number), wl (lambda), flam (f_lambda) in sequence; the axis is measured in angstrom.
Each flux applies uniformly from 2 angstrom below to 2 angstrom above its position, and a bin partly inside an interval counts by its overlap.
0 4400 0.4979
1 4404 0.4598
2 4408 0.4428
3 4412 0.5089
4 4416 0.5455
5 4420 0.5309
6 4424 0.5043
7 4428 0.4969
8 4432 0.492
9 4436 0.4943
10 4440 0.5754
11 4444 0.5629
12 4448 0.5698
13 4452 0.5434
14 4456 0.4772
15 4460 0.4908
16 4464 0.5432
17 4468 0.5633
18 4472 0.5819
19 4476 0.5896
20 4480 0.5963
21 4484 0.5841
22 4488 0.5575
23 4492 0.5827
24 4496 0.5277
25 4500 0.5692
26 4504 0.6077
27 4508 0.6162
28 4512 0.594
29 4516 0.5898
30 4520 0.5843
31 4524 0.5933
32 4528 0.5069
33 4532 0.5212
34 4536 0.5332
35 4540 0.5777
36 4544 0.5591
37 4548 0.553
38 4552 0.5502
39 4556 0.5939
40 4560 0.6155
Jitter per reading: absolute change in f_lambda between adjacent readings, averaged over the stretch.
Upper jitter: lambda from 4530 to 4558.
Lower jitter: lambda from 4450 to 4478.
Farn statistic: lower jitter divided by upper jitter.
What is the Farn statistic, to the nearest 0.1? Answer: 1.4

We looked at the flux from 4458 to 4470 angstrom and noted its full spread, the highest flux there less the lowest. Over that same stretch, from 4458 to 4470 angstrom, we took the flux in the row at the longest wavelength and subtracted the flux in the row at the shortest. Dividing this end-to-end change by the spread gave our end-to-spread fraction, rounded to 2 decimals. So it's 1.00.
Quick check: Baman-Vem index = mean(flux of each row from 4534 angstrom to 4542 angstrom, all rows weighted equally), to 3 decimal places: 0.555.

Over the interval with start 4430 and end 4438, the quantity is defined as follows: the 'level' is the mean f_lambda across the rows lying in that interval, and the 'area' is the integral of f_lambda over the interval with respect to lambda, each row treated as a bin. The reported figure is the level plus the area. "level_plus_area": 4.44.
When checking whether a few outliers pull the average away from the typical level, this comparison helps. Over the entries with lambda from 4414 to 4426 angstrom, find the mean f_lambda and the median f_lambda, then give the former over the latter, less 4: -3.01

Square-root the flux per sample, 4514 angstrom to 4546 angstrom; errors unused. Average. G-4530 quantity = 0.747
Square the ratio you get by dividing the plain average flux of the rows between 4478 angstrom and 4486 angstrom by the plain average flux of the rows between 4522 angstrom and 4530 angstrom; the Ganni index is 1.2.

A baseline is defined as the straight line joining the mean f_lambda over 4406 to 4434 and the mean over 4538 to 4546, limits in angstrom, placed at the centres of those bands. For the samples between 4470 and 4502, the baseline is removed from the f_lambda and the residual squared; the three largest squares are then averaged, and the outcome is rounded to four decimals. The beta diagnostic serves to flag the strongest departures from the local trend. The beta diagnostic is 0.0032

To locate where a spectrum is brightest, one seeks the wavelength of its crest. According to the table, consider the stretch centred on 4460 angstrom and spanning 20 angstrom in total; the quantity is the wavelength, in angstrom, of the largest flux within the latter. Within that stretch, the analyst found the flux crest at 4468 angstrom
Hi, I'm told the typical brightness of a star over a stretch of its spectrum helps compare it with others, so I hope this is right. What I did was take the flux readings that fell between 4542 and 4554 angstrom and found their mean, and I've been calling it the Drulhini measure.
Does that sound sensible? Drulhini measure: 0.55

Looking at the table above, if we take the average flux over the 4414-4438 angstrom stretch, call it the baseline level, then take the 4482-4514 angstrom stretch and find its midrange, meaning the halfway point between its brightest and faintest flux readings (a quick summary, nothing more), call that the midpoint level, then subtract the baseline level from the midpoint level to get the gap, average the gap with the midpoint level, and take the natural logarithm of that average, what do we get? -1.15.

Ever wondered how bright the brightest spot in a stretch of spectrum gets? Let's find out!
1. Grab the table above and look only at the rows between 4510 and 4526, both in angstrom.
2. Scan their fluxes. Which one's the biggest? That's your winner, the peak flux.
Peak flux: 0.594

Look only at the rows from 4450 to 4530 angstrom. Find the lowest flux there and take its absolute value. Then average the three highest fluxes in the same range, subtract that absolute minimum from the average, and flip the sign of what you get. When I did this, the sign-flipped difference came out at -0.130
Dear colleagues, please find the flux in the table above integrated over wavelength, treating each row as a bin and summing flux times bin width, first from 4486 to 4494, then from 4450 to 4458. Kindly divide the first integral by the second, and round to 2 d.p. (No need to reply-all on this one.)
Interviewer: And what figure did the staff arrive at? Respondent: 1.12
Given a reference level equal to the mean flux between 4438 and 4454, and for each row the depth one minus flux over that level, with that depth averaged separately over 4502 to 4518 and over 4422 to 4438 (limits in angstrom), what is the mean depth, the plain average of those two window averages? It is 0.02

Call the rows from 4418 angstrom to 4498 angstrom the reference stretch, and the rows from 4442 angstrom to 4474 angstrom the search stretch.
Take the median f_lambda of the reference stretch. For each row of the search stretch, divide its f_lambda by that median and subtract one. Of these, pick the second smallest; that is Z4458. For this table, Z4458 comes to -0.11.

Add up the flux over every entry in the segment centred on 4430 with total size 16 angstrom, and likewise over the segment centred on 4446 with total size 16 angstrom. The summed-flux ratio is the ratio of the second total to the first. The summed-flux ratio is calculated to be 1.13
